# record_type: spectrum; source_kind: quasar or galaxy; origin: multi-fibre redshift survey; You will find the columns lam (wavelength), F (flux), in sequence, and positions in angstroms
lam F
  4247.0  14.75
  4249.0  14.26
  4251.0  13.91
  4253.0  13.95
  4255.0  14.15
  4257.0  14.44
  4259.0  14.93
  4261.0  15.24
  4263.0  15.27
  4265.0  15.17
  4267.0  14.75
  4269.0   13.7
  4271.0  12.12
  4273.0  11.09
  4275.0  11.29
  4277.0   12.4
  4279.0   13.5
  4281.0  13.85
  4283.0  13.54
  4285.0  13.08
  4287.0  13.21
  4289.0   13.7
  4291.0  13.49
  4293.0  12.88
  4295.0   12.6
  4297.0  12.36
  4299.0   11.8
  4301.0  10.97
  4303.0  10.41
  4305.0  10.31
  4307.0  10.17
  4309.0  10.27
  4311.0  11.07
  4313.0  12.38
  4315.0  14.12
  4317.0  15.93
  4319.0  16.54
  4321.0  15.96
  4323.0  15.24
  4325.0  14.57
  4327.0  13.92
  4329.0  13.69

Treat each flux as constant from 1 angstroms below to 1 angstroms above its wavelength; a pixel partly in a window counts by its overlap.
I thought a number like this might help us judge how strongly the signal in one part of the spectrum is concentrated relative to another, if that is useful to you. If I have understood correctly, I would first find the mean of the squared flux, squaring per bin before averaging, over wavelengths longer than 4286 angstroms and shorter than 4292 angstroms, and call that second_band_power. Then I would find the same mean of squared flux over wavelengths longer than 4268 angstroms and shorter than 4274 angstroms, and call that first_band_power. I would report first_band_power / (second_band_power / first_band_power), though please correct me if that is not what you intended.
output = 128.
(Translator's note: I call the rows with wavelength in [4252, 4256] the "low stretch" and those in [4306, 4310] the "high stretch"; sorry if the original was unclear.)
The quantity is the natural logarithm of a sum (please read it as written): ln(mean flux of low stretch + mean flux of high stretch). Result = 3.19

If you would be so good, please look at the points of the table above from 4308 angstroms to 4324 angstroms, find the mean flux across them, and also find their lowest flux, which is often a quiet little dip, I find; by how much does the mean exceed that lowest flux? 3.7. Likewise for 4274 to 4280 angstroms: 1.1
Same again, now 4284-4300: 1.1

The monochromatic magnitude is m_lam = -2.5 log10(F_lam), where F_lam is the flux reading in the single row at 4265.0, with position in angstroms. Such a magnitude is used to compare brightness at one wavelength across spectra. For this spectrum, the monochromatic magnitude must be -2.95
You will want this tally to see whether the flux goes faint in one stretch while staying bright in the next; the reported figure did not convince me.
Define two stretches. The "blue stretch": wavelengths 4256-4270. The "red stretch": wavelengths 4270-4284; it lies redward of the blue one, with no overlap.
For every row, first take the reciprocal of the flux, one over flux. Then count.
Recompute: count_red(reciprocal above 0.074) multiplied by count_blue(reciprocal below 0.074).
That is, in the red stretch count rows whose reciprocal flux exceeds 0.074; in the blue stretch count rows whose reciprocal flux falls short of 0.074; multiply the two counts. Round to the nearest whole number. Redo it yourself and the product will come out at 35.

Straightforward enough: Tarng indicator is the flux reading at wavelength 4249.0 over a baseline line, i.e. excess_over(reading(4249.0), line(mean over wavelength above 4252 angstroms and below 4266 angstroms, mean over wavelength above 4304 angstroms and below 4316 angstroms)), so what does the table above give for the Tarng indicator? -1.1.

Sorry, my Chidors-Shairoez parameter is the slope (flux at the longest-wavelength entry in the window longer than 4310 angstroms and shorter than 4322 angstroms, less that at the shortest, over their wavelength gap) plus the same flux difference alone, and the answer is 5.4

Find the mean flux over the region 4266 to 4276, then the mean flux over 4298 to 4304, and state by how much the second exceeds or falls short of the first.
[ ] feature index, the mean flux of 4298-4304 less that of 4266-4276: -2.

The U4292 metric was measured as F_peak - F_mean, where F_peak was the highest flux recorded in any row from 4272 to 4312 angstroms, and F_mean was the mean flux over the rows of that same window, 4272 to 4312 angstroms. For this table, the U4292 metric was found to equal 1.75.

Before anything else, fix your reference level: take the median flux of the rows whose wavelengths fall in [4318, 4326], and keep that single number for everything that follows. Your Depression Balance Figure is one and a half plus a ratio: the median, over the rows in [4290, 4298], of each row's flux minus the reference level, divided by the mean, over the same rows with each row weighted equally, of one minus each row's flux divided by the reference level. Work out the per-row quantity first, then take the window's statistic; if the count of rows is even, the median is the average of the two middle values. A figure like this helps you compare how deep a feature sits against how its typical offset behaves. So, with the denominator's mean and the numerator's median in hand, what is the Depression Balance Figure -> -14.6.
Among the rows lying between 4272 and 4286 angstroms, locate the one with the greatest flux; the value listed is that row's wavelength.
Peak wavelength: 4281.0 angstroms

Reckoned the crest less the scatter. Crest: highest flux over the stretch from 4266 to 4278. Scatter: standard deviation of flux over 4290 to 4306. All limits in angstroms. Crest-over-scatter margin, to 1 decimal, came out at 13.6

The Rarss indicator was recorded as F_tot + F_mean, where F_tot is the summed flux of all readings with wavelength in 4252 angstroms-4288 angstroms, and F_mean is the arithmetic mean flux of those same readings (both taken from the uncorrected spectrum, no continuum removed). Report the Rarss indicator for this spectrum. 259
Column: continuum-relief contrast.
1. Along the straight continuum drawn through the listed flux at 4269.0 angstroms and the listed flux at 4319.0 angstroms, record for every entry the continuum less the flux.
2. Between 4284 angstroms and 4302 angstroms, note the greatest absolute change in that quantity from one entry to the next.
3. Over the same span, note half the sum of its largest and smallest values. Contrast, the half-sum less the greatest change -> 1.9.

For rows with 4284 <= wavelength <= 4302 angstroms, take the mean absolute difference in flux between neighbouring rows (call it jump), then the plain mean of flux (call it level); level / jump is 30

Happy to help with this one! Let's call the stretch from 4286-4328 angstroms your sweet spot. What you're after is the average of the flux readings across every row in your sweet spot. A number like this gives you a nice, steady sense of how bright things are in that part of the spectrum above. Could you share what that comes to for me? 12.9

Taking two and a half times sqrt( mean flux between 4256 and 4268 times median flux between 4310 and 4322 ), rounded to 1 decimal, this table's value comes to 37.5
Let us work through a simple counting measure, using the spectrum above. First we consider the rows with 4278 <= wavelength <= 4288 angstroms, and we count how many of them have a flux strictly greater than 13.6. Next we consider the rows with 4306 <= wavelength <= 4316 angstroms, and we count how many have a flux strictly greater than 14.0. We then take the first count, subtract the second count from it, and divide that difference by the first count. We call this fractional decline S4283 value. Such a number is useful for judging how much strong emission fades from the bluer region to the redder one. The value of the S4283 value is 0.00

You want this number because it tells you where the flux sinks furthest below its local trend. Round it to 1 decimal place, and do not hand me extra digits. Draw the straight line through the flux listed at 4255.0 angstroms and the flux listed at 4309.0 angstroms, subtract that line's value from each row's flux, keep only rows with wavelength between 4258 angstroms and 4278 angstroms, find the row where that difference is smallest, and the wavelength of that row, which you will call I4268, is 4273.0 angstroms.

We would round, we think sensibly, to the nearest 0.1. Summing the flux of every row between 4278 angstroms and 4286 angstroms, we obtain 54.0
